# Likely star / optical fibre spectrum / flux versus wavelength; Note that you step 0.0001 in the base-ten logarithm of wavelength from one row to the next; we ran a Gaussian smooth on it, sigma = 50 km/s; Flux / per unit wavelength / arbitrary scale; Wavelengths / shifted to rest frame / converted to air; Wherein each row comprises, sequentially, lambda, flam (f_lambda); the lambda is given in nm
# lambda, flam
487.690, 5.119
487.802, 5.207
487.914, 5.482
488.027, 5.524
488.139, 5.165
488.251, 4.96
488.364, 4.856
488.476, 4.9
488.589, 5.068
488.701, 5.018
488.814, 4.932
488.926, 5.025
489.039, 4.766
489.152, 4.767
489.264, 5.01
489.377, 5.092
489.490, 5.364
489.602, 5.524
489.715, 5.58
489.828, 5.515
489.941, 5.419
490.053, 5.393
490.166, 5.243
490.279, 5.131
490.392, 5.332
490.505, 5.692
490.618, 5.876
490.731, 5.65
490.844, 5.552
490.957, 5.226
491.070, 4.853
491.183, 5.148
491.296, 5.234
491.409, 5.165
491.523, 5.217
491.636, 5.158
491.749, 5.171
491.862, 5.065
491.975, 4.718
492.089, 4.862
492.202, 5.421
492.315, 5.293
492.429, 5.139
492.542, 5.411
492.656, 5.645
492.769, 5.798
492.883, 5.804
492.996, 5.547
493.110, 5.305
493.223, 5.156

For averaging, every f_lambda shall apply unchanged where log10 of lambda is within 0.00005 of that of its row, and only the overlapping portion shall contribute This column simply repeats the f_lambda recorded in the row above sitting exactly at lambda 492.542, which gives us 5.411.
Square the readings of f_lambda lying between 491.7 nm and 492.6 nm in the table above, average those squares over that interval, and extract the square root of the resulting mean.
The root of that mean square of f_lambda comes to 5.14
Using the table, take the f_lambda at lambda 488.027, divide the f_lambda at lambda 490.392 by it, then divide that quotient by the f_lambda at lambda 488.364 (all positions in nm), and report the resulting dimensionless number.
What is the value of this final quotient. 0.199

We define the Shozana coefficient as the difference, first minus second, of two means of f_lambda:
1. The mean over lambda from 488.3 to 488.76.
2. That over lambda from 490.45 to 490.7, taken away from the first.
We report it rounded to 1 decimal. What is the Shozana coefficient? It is -0.8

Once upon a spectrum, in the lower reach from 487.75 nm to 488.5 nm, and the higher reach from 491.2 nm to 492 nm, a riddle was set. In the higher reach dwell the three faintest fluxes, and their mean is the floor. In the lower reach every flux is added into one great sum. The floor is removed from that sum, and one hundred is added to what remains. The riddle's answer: 131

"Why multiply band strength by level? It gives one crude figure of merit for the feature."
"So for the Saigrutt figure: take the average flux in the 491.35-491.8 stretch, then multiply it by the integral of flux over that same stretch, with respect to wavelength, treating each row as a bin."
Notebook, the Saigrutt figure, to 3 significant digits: 12.1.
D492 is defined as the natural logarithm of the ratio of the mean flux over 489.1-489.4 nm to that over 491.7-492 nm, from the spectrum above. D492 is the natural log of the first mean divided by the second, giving -0.01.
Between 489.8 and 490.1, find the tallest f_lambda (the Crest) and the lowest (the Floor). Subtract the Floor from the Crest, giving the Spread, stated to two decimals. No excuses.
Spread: 0.12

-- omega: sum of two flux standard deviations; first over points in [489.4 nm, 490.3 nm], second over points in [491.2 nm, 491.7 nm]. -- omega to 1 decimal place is 0.2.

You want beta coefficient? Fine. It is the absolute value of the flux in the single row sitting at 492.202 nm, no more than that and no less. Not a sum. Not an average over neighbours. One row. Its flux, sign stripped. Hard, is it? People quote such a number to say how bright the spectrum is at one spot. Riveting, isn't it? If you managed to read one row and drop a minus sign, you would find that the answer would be 5.42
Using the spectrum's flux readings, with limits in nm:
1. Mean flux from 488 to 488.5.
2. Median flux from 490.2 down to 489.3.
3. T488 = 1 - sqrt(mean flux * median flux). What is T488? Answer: -4.24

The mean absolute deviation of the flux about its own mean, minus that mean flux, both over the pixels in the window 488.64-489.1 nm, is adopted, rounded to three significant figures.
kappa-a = -4.85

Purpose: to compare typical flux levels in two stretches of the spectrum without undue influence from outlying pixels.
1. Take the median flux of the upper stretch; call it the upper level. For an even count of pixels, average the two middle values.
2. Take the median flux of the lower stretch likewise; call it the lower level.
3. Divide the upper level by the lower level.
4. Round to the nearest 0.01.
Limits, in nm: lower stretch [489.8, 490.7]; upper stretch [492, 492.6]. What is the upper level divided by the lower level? 0.98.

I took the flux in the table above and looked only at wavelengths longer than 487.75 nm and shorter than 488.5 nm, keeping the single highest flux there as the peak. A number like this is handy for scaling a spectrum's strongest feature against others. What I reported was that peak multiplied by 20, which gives 110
